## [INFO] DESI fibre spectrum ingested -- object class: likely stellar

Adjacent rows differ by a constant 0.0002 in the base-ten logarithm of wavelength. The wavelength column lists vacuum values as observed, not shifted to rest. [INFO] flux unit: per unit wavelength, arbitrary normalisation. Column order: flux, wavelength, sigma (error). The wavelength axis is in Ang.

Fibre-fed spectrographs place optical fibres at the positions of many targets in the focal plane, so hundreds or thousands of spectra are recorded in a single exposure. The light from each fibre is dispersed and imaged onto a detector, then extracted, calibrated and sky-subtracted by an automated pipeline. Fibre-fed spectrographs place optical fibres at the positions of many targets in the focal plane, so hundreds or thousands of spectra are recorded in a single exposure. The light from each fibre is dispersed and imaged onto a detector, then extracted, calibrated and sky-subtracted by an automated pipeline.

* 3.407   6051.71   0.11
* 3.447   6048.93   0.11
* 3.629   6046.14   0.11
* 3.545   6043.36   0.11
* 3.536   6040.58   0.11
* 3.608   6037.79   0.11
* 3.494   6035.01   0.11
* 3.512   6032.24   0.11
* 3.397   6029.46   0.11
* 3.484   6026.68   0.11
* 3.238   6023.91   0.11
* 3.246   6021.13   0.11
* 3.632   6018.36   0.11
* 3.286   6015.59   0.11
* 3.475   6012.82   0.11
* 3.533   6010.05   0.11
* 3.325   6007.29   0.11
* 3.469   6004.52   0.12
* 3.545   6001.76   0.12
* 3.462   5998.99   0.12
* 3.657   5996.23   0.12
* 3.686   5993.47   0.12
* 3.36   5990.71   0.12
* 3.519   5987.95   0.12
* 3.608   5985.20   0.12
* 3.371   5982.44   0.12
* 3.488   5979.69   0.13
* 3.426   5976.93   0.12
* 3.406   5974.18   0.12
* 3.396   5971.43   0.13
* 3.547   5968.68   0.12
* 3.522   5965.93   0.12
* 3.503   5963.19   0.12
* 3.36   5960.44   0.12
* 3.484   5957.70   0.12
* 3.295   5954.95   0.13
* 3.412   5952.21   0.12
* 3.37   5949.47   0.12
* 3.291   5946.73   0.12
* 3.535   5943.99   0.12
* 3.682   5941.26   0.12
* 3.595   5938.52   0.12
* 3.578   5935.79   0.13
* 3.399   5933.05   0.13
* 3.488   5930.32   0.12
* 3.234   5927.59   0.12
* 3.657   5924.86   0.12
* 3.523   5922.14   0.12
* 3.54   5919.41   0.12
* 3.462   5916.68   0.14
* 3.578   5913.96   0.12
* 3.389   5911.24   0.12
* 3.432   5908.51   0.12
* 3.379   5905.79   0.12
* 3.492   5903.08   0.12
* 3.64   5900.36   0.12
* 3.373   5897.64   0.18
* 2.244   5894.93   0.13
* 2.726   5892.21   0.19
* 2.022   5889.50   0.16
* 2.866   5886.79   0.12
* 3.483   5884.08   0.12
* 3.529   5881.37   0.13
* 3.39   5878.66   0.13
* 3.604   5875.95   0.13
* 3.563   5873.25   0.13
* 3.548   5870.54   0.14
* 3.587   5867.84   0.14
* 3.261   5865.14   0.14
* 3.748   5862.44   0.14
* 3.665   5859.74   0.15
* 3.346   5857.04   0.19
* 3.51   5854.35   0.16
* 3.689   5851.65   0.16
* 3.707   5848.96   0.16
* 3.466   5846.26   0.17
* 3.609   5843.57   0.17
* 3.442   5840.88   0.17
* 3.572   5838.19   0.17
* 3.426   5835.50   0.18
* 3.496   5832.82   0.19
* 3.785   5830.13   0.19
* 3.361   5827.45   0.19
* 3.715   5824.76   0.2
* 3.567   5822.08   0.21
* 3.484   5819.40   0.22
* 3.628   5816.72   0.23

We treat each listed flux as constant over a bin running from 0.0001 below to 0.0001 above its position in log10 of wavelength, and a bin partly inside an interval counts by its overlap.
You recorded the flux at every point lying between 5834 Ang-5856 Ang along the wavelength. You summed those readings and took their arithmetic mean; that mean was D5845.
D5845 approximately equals 3.55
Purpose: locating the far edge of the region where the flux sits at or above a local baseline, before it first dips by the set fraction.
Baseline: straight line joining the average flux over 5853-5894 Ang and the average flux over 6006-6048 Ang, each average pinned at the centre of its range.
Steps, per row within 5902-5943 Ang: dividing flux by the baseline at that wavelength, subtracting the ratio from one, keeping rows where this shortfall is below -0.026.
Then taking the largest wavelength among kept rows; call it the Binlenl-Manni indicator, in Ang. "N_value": 5941.26 Ang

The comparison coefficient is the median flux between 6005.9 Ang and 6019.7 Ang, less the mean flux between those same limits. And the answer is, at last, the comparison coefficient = 0.025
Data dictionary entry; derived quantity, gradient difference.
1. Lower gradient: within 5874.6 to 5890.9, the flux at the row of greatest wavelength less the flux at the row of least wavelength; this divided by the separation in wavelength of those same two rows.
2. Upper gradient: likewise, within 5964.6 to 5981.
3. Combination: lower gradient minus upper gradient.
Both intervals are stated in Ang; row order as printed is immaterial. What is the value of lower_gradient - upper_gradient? -0.114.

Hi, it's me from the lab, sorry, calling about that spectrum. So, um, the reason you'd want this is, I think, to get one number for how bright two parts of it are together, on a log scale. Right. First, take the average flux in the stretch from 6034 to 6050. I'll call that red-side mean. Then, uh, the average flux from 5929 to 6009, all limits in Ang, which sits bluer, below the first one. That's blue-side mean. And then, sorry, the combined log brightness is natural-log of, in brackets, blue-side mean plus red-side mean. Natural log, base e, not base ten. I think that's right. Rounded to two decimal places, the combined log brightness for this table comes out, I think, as 1.95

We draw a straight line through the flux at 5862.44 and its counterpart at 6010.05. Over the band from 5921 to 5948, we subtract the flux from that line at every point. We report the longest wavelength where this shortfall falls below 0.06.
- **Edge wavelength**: 5941.26 Ang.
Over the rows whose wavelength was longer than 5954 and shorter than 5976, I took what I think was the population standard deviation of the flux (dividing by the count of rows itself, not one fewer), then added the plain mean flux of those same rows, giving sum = 3.52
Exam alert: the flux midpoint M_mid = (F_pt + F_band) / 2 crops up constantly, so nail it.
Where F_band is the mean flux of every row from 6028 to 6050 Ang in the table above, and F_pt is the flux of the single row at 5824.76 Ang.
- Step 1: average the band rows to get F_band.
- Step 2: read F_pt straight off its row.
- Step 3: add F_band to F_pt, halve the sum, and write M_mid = 3.618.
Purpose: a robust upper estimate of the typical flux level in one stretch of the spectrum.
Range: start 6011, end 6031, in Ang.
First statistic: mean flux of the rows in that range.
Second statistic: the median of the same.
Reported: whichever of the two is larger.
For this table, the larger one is 3.40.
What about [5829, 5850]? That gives 3.56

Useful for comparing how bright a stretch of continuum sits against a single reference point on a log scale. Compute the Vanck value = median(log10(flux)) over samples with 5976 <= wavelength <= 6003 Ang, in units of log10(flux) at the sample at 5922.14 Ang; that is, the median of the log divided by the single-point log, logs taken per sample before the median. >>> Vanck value 1.00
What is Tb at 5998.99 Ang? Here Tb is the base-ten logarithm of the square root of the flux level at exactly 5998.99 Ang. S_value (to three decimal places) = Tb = 0.270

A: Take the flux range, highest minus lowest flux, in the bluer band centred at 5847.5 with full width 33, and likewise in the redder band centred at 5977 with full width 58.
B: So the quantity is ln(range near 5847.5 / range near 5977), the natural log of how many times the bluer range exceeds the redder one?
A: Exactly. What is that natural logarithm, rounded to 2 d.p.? 0.03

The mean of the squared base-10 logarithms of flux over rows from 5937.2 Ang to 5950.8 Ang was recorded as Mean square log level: 0.295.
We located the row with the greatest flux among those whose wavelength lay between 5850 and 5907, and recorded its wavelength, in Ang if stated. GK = 5862.44 Ang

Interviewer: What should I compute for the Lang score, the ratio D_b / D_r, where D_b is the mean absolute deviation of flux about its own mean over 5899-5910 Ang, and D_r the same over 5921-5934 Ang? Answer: 0.7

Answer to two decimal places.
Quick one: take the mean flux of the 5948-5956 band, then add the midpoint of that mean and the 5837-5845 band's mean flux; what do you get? 6.81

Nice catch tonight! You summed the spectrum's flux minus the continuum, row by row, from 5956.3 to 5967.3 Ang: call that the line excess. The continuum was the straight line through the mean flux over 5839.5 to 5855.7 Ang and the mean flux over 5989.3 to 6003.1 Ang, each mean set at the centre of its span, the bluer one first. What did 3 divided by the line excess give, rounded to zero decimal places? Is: -9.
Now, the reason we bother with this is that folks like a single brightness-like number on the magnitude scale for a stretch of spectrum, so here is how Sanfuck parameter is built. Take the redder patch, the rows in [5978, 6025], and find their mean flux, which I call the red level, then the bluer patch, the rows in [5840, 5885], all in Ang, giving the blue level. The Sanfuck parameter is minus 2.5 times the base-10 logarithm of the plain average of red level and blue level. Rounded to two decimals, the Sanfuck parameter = -1.36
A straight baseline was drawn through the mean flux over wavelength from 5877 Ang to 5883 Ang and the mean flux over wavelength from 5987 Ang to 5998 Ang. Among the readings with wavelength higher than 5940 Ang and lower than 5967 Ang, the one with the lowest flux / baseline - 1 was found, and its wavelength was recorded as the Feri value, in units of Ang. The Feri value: 5954.95 Ang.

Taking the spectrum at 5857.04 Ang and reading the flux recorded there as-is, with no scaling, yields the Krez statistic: 3.346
